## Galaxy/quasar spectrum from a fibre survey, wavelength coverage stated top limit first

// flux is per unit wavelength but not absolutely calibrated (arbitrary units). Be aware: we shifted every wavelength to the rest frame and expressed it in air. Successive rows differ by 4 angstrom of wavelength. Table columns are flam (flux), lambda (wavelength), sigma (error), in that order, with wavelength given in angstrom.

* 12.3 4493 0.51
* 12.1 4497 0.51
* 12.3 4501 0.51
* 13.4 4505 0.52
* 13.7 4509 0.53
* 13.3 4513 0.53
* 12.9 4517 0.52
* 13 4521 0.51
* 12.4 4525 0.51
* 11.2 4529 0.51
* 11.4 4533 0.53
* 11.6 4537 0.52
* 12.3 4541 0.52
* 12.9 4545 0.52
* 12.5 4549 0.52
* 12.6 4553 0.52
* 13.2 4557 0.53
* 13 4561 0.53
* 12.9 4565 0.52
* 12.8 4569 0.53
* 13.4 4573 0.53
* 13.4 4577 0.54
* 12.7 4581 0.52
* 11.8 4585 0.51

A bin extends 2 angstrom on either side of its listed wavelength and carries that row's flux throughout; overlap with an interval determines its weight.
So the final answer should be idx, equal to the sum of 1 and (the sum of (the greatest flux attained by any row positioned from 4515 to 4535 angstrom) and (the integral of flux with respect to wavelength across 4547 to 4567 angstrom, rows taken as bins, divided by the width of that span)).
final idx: 26.8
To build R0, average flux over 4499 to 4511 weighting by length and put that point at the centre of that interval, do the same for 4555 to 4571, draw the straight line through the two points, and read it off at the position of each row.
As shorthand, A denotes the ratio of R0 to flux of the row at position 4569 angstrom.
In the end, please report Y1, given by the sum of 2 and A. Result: 3.01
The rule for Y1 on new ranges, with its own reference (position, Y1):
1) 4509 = 2.96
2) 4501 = 3.07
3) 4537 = 3.12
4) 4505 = 2.98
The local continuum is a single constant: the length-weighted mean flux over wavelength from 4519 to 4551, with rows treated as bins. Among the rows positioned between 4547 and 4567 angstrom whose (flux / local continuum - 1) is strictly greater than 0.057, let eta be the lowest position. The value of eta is 4557 angstrom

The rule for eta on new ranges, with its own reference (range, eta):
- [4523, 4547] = 4545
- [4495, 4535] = 4505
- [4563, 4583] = 4565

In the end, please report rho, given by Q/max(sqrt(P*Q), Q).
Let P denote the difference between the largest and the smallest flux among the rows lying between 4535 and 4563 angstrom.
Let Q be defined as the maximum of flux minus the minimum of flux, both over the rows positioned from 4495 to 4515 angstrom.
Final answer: 1.00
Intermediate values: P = 1.60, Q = 1.60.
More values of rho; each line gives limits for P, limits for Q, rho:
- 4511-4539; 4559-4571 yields 0.31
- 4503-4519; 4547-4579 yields 1.00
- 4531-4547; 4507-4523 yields 0.73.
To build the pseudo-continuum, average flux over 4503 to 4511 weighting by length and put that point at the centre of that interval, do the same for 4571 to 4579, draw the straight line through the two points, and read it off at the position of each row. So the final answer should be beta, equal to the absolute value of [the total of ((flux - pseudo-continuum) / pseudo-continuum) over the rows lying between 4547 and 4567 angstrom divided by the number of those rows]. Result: 0.045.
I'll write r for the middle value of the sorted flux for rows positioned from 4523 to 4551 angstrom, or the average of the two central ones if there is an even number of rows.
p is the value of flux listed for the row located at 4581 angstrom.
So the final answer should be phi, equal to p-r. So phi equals 0.4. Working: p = 12.7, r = 12.3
